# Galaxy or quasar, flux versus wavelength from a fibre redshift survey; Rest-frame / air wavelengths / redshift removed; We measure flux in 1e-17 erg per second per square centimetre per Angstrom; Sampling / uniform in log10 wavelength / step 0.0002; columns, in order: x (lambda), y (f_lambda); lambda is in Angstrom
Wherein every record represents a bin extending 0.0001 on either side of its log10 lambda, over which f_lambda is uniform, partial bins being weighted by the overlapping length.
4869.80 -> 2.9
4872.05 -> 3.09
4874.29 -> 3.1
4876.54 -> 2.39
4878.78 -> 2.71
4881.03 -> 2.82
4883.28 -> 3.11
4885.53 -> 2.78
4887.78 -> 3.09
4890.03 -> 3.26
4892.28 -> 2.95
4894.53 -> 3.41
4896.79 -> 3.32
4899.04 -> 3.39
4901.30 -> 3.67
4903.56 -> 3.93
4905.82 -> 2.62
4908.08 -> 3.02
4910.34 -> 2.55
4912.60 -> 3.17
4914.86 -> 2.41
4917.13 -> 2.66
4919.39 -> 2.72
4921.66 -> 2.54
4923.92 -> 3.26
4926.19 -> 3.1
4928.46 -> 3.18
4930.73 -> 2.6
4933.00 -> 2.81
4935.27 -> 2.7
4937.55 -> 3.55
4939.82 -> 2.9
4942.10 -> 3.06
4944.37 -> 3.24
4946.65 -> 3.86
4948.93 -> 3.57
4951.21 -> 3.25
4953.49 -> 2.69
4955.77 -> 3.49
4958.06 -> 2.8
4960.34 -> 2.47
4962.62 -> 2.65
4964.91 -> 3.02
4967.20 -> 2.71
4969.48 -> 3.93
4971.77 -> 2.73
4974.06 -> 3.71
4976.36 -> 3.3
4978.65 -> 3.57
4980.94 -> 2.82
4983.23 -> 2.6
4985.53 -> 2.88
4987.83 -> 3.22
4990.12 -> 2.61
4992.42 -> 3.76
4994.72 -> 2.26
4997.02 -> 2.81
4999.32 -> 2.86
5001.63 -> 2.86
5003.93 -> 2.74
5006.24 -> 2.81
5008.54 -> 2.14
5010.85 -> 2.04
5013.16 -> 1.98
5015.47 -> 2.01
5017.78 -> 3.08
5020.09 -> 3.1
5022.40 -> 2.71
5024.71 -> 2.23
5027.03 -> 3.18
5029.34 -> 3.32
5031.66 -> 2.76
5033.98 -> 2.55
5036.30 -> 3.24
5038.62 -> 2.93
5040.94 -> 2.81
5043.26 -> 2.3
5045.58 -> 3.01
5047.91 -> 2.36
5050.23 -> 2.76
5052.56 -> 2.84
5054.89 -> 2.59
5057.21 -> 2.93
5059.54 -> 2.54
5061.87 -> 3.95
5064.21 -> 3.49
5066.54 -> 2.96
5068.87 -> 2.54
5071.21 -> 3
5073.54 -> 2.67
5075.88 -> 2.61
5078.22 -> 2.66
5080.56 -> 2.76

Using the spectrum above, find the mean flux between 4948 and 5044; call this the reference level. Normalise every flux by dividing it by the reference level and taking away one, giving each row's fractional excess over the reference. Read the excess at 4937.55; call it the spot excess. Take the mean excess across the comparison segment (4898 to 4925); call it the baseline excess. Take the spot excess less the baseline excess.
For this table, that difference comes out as 0.19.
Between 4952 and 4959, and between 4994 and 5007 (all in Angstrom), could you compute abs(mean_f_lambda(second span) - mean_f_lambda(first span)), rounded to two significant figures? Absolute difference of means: 0.27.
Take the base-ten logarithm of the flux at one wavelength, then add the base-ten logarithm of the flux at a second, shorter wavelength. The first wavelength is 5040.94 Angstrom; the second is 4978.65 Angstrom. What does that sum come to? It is 1.001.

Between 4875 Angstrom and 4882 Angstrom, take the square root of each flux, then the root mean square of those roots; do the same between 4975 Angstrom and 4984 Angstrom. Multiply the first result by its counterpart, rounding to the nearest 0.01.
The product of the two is 2.85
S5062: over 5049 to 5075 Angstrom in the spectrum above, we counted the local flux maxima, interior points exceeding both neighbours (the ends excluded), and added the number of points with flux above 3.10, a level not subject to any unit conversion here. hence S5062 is 6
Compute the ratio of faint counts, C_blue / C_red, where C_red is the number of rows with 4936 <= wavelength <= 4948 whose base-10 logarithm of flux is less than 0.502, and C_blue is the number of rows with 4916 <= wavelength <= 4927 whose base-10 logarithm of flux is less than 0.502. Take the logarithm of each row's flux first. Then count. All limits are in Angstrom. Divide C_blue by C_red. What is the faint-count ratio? 2.00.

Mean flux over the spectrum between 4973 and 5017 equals 2.79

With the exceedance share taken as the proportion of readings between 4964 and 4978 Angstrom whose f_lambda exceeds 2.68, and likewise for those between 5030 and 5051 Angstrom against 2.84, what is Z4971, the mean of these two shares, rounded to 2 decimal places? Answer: 0.67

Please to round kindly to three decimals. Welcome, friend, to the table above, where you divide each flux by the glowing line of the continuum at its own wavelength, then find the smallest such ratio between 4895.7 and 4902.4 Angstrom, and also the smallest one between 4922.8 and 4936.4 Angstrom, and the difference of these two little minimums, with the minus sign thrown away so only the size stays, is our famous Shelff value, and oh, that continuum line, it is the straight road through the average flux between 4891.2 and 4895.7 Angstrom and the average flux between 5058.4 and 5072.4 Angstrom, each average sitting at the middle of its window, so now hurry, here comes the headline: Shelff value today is 0.221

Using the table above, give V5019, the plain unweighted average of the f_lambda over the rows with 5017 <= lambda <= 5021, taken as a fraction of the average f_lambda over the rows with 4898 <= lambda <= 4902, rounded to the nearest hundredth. 0.88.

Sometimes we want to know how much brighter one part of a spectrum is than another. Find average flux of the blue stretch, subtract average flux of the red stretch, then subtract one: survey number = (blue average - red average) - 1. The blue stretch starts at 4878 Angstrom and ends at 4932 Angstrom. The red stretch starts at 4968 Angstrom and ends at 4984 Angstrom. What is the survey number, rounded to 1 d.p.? -1.2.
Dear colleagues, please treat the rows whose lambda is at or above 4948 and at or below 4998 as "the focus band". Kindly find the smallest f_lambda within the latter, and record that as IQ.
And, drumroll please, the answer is 2.26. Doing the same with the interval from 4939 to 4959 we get 2.69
